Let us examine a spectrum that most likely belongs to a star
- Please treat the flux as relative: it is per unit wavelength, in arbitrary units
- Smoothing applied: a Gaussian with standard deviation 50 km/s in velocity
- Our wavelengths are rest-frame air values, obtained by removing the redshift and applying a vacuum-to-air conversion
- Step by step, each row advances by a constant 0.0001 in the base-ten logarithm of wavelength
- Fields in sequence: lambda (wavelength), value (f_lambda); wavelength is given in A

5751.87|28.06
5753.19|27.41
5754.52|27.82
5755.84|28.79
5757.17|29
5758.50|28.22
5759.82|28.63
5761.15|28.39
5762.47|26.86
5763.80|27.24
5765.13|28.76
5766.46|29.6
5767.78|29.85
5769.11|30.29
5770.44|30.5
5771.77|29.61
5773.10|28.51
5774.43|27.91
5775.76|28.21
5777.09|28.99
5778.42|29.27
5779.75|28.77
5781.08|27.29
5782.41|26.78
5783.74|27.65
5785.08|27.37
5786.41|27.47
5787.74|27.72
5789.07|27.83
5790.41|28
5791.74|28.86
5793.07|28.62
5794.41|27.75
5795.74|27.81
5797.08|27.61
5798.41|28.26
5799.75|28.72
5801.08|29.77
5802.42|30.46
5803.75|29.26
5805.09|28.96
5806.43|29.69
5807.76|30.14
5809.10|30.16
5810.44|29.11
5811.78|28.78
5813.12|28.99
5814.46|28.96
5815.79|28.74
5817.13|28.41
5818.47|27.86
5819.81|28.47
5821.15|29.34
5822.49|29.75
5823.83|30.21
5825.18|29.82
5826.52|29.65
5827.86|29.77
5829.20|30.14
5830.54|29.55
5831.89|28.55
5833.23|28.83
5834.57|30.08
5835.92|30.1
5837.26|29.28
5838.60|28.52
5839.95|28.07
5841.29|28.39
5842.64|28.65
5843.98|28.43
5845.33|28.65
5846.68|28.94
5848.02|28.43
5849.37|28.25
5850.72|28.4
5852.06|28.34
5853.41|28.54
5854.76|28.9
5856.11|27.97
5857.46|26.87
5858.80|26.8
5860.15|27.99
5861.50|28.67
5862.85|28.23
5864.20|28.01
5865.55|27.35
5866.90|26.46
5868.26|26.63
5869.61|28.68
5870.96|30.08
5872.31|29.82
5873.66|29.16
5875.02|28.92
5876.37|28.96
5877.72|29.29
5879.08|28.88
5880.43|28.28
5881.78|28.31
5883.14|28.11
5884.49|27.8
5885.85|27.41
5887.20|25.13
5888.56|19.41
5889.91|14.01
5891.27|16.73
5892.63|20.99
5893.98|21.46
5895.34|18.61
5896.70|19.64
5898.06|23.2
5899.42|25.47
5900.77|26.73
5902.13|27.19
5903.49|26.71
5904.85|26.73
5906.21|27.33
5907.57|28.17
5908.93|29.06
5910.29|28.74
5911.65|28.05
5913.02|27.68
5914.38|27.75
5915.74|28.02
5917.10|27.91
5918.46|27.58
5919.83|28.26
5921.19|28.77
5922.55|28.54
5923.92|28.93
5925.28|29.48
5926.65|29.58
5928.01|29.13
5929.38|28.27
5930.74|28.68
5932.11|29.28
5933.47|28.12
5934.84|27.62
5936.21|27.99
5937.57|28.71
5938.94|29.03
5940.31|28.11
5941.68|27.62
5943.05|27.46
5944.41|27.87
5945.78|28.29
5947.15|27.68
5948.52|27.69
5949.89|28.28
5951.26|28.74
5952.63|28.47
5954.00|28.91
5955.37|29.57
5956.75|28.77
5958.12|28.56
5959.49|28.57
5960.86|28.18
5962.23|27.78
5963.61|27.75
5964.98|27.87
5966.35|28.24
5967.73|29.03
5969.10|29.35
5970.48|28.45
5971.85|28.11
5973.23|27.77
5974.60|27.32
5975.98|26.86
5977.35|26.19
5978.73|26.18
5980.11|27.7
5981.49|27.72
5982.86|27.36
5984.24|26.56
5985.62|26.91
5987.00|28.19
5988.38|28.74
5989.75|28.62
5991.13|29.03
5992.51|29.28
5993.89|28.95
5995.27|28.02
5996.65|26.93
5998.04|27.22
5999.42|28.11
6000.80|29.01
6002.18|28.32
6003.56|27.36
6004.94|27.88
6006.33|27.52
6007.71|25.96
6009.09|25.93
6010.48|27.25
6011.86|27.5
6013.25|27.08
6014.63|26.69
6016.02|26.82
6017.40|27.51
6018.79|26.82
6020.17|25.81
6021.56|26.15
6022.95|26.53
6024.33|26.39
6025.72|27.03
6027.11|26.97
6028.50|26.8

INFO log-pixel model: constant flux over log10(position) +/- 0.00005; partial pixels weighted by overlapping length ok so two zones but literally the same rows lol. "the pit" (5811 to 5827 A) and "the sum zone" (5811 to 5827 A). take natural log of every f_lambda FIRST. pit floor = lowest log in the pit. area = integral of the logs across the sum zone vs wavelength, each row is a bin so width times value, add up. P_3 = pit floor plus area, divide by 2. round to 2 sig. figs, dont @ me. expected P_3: 29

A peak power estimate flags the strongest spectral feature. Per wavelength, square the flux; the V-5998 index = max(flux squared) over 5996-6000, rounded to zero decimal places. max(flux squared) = 790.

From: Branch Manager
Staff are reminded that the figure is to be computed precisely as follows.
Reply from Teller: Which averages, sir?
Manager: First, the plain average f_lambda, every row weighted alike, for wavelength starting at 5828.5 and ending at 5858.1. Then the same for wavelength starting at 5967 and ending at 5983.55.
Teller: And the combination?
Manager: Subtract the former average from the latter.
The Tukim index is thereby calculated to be -1.1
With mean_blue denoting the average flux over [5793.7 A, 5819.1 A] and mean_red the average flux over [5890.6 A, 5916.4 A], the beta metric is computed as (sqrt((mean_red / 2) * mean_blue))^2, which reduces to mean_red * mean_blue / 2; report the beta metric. 364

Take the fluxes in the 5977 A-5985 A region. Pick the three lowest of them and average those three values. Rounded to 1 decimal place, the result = 26.3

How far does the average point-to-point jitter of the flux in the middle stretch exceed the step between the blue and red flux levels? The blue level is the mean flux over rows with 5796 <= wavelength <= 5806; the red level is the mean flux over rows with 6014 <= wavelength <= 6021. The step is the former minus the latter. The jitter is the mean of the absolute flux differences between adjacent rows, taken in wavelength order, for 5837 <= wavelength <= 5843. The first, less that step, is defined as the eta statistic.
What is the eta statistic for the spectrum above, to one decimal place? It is -1.8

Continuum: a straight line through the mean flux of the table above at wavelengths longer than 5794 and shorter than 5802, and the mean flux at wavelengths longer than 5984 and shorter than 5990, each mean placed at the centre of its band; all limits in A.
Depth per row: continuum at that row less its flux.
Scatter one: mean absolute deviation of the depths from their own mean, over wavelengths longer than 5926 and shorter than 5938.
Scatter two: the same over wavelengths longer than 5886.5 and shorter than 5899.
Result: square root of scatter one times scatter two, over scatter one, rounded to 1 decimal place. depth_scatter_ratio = 2.2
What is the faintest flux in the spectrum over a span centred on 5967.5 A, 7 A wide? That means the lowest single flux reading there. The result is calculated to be 27.87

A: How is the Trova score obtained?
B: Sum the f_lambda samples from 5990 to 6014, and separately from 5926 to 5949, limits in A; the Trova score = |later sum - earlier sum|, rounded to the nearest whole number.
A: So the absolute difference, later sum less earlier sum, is 10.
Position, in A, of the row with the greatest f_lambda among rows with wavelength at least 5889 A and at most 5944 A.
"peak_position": 5926.65 A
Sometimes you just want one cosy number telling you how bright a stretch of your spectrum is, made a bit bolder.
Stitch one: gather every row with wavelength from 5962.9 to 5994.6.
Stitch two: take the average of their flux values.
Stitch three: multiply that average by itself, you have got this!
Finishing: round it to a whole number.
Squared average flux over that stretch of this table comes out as 780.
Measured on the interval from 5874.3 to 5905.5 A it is 610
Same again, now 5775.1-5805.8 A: 802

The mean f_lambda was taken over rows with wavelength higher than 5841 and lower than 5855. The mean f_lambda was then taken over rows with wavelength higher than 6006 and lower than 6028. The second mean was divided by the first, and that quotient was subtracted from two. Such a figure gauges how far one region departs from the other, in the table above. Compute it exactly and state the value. 1.06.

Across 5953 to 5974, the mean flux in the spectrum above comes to 28.46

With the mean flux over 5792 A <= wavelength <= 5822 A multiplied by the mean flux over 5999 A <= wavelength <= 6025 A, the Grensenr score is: 783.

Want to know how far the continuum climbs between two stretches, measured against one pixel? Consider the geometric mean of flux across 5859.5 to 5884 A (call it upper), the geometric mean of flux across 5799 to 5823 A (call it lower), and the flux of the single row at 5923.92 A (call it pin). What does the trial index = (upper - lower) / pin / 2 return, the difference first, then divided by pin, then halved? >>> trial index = -0.013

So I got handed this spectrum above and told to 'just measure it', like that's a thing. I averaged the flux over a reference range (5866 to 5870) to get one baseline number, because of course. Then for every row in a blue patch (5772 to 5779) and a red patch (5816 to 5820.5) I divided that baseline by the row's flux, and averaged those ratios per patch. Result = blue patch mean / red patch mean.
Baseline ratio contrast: 0.989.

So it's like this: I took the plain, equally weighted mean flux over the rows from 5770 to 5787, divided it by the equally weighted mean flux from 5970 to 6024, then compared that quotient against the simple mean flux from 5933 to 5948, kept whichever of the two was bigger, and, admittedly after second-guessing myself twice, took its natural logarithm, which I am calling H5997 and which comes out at 3.33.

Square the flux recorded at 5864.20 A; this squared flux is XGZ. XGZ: 785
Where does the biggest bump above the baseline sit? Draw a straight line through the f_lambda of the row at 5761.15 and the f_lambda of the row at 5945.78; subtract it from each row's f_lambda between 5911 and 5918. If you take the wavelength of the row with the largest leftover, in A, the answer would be 5911.65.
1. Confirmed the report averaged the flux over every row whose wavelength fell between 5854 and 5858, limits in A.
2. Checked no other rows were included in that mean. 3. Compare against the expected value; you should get 27.9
